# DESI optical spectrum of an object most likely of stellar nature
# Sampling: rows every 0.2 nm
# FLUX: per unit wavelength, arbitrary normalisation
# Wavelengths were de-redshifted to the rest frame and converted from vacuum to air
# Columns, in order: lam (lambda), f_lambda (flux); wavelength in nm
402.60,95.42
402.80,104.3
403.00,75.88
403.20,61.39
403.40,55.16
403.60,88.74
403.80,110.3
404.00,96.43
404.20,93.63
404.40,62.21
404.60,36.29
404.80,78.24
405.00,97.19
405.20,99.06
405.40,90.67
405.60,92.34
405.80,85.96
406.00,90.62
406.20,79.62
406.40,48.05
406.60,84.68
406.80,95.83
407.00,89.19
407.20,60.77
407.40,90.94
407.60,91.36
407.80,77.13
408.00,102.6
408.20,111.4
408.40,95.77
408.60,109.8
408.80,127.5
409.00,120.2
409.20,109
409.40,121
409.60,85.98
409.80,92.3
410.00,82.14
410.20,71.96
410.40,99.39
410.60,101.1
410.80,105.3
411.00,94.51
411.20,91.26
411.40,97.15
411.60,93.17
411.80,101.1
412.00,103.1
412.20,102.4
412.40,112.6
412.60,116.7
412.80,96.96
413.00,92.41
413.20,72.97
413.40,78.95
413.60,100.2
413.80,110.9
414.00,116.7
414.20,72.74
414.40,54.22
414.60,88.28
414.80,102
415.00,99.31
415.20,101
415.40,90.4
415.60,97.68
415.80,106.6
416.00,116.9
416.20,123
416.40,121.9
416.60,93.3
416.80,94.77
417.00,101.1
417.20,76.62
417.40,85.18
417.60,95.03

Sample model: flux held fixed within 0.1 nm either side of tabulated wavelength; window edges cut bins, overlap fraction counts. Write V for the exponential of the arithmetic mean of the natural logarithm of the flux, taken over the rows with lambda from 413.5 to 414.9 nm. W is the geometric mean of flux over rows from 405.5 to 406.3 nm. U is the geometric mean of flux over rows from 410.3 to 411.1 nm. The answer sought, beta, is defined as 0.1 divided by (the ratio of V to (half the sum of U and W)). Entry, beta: 0.104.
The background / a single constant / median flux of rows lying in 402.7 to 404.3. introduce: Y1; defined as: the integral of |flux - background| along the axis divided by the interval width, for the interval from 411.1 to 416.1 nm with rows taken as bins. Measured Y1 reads 12.6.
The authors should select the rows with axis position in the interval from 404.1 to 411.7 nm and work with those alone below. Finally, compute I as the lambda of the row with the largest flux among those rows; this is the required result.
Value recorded 408.80 nm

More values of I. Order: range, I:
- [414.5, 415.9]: 415.80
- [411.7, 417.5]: 416.20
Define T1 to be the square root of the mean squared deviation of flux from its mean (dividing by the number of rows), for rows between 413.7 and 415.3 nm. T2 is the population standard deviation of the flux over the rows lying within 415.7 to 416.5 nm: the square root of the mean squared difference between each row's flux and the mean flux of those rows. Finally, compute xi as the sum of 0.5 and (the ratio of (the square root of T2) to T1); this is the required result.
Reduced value 0.63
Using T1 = 19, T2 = 6.5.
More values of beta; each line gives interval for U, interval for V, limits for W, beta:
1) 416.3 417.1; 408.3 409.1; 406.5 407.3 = 0.081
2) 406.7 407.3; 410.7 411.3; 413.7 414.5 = 0.085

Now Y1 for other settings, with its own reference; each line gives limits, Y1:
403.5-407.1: 12.0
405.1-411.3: 11.8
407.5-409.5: 18.2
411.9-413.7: 12.9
